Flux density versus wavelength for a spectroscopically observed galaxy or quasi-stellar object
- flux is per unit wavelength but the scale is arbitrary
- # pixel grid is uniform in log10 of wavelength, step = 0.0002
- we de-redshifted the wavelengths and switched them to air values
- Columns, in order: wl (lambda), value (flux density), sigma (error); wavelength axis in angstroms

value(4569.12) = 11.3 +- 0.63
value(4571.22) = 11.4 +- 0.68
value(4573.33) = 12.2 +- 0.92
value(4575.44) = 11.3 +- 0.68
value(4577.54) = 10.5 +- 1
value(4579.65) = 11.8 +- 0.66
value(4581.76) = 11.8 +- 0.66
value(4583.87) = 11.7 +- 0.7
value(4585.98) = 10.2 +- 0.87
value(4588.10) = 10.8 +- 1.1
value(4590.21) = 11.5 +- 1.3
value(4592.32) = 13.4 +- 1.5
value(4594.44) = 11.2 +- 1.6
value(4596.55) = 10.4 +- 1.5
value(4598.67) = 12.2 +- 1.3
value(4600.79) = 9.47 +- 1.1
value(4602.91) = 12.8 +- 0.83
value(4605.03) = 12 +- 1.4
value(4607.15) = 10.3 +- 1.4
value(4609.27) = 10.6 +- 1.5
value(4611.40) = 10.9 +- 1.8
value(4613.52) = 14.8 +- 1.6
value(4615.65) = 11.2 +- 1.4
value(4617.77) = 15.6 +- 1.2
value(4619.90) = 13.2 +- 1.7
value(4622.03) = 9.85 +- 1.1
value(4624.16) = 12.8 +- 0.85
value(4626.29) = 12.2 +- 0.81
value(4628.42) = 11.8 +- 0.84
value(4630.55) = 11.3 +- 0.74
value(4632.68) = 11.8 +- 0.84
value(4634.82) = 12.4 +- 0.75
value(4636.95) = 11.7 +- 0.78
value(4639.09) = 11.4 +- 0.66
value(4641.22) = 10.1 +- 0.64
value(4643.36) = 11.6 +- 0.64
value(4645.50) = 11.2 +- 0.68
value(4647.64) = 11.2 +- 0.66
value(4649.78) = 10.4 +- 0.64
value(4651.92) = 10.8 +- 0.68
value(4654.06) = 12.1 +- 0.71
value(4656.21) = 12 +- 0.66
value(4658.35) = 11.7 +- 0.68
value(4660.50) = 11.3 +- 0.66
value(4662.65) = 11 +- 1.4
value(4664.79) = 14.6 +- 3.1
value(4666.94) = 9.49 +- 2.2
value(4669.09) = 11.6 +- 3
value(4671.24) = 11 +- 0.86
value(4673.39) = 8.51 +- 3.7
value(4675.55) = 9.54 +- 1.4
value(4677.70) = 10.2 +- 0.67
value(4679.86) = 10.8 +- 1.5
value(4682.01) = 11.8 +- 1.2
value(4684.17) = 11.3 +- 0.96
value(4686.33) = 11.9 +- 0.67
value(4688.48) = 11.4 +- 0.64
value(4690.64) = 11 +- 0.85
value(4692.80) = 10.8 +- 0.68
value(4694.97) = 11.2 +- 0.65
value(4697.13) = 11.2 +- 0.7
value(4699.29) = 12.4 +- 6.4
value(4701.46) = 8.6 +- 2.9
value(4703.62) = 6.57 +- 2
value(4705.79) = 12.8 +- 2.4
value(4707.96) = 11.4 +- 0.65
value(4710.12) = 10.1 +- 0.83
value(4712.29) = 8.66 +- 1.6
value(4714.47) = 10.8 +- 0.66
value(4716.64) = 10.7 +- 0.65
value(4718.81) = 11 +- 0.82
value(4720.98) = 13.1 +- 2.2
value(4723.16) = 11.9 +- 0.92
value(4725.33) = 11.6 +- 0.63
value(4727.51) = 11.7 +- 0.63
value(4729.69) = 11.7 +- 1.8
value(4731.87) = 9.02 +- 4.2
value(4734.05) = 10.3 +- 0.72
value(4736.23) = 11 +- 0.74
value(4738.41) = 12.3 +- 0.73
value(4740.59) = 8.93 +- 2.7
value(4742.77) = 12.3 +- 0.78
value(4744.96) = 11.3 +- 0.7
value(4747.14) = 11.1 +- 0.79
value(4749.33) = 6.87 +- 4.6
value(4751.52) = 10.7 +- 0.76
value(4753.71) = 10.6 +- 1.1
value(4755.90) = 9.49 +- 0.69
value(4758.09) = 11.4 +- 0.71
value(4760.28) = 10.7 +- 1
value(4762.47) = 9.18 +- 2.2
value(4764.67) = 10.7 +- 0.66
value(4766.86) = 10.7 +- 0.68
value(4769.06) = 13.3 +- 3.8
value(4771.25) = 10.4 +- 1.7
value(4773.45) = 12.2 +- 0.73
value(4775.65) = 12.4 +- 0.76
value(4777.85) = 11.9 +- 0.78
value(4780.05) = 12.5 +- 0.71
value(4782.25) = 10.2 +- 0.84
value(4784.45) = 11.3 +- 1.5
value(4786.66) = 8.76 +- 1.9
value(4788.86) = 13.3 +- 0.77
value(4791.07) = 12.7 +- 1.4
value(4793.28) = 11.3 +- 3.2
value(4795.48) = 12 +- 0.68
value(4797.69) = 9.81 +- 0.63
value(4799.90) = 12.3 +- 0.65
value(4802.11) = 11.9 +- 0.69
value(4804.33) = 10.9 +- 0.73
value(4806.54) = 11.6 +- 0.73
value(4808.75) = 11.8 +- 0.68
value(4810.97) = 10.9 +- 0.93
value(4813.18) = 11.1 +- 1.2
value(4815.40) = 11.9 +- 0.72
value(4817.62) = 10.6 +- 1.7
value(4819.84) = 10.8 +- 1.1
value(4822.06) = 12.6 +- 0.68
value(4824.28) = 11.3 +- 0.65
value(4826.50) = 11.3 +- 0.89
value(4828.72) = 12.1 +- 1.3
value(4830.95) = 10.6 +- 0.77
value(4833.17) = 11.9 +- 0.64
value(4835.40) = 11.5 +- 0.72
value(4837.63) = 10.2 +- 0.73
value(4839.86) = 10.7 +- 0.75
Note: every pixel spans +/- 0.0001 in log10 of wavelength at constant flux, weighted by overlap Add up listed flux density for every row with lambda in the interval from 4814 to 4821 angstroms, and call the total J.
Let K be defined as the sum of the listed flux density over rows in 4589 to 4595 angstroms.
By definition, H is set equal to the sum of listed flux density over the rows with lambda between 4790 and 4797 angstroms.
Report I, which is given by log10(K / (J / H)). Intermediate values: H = 36.0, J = 33.3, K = 36.1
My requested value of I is 1.59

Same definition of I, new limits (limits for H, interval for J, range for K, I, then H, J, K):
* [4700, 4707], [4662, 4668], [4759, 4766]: 1.39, 28.0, 35.1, 30.6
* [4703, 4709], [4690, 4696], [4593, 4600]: 1.50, 30.8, 33.0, 33.8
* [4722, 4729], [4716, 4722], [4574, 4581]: 1.53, 35.2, 34.8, 33.6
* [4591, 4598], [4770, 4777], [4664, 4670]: 1.55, 35.0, 35.0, 35.7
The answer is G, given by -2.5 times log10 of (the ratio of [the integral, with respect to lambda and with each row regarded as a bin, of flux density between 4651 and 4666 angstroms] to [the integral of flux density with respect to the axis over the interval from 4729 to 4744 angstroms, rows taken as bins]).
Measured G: -0.11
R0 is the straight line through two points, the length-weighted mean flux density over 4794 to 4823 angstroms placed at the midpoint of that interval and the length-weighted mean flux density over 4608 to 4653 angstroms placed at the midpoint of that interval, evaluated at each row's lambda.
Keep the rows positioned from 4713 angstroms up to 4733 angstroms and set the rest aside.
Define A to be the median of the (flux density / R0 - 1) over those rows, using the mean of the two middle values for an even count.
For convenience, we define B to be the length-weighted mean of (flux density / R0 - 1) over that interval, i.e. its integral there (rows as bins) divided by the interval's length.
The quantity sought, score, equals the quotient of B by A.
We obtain -8.1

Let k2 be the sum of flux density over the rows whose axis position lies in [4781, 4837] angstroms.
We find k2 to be 284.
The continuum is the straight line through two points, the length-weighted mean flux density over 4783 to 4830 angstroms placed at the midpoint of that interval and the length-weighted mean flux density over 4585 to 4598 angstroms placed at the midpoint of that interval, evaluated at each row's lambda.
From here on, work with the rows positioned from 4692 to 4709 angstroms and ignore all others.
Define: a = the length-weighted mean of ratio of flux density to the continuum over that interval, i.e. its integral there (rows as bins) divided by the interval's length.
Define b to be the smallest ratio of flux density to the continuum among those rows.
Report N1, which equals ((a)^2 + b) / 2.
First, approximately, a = 0.93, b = 0.58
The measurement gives 0.7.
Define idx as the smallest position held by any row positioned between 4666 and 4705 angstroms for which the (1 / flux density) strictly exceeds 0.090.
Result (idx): 4666.94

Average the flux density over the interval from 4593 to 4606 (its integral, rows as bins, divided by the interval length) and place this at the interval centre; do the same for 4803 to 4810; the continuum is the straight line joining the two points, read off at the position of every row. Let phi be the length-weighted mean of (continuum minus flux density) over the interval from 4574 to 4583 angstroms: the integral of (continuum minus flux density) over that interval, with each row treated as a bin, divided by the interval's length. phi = 0.0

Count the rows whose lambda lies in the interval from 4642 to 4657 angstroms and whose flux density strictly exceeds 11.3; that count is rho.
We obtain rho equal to 3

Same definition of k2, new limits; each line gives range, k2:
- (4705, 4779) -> 372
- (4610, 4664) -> 294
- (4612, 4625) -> 77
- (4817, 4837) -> 103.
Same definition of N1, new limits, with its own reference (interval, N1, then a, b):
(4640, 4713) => 0.8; 0.96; 0.58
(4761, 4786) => 0.9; 0.99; 0.81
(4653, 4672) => 0.9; 1.03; 0.84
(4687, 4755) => 0.7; 0.95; 0.58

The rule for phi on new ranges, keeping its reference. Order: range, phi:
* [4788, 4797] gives -0.8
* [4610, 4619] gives -1.6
